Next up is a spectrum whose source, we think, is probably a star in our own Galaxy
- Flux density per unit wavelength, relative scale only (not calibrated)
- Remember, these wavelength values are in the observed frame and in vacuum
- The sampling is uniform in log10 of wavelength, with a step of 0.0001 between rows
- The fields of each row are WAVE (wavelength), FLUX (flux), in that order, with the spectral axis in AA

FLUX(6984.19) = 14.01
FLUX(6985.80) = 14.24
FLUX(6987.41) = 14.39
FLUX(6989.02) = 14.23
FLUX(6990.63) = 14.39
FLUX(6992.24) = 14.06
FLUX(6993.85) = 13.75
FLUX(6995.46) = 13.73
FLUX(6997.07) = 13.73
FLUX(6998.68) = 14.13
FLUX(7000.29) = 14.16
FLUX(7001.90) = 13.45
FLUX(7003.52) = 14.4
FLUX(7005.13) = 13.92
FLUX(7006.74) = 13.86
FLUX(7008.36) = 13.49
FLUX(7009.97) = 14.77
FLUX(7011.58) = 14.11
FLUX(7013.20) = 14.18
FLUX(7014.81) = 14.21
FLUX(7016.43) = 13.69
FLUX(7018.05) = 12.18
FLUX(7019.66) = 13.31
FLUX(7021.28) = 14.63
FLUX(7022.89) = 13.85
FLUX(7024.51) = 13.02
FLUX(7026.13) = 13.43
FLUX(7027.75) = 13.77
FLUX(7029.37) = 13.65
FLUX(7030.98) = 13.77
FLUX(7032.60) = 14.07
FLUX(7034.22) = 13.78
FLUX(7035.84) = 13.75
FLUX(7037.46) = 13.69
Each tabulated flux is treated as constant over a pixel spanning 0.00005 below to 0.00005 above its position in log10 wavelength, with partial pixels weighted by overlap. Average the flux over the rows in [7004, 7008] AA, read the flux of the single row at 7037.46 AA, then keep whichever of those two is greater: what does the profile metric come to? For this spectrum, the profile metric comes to 13.9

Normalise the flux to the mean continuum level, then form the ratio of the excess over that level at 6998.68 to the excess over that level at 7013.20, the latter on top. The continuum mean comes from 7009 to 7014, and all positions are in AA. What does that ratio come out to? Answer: 0.8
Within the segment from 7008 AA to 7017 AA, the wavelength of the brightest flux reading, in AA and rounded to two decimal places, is 7009.97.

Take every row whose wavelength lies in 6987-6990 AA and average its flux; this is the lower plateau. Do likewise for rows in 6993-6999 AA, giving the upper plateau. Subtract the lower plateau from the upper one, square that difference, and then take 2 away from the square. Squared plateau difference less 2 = -1.77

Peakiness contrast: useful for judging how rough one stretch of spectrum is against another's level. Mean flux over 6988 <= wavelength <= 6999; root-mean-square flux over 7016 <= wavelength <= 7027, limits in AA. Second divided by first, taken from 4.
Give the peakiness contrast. 3.04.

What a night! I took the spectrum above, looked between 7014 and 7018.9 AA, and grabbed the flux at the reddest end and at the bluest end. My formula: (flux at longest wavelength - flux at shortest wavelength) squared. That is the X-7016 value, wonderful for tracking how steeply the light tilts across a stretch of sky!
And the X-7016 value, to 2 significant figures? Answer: 4.1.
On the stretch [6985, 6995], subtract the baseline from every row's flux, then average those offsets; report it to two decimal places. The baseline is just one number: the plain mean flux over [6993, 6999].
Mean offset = 0.34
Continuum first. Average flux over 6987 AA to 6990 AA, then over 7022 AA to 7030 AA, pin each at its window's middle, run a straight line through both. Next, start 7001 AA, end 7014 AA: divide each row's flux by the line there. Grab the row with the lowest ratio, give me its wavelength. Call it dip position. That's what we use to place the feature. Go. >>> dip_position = 7001.90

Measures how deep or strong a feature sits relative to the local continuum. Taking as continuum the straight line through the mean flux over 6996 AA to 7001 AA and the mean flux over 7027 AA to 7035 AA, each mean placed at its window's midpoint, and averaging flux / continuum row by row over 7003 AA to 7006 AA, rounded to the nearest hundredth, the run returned 1.01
